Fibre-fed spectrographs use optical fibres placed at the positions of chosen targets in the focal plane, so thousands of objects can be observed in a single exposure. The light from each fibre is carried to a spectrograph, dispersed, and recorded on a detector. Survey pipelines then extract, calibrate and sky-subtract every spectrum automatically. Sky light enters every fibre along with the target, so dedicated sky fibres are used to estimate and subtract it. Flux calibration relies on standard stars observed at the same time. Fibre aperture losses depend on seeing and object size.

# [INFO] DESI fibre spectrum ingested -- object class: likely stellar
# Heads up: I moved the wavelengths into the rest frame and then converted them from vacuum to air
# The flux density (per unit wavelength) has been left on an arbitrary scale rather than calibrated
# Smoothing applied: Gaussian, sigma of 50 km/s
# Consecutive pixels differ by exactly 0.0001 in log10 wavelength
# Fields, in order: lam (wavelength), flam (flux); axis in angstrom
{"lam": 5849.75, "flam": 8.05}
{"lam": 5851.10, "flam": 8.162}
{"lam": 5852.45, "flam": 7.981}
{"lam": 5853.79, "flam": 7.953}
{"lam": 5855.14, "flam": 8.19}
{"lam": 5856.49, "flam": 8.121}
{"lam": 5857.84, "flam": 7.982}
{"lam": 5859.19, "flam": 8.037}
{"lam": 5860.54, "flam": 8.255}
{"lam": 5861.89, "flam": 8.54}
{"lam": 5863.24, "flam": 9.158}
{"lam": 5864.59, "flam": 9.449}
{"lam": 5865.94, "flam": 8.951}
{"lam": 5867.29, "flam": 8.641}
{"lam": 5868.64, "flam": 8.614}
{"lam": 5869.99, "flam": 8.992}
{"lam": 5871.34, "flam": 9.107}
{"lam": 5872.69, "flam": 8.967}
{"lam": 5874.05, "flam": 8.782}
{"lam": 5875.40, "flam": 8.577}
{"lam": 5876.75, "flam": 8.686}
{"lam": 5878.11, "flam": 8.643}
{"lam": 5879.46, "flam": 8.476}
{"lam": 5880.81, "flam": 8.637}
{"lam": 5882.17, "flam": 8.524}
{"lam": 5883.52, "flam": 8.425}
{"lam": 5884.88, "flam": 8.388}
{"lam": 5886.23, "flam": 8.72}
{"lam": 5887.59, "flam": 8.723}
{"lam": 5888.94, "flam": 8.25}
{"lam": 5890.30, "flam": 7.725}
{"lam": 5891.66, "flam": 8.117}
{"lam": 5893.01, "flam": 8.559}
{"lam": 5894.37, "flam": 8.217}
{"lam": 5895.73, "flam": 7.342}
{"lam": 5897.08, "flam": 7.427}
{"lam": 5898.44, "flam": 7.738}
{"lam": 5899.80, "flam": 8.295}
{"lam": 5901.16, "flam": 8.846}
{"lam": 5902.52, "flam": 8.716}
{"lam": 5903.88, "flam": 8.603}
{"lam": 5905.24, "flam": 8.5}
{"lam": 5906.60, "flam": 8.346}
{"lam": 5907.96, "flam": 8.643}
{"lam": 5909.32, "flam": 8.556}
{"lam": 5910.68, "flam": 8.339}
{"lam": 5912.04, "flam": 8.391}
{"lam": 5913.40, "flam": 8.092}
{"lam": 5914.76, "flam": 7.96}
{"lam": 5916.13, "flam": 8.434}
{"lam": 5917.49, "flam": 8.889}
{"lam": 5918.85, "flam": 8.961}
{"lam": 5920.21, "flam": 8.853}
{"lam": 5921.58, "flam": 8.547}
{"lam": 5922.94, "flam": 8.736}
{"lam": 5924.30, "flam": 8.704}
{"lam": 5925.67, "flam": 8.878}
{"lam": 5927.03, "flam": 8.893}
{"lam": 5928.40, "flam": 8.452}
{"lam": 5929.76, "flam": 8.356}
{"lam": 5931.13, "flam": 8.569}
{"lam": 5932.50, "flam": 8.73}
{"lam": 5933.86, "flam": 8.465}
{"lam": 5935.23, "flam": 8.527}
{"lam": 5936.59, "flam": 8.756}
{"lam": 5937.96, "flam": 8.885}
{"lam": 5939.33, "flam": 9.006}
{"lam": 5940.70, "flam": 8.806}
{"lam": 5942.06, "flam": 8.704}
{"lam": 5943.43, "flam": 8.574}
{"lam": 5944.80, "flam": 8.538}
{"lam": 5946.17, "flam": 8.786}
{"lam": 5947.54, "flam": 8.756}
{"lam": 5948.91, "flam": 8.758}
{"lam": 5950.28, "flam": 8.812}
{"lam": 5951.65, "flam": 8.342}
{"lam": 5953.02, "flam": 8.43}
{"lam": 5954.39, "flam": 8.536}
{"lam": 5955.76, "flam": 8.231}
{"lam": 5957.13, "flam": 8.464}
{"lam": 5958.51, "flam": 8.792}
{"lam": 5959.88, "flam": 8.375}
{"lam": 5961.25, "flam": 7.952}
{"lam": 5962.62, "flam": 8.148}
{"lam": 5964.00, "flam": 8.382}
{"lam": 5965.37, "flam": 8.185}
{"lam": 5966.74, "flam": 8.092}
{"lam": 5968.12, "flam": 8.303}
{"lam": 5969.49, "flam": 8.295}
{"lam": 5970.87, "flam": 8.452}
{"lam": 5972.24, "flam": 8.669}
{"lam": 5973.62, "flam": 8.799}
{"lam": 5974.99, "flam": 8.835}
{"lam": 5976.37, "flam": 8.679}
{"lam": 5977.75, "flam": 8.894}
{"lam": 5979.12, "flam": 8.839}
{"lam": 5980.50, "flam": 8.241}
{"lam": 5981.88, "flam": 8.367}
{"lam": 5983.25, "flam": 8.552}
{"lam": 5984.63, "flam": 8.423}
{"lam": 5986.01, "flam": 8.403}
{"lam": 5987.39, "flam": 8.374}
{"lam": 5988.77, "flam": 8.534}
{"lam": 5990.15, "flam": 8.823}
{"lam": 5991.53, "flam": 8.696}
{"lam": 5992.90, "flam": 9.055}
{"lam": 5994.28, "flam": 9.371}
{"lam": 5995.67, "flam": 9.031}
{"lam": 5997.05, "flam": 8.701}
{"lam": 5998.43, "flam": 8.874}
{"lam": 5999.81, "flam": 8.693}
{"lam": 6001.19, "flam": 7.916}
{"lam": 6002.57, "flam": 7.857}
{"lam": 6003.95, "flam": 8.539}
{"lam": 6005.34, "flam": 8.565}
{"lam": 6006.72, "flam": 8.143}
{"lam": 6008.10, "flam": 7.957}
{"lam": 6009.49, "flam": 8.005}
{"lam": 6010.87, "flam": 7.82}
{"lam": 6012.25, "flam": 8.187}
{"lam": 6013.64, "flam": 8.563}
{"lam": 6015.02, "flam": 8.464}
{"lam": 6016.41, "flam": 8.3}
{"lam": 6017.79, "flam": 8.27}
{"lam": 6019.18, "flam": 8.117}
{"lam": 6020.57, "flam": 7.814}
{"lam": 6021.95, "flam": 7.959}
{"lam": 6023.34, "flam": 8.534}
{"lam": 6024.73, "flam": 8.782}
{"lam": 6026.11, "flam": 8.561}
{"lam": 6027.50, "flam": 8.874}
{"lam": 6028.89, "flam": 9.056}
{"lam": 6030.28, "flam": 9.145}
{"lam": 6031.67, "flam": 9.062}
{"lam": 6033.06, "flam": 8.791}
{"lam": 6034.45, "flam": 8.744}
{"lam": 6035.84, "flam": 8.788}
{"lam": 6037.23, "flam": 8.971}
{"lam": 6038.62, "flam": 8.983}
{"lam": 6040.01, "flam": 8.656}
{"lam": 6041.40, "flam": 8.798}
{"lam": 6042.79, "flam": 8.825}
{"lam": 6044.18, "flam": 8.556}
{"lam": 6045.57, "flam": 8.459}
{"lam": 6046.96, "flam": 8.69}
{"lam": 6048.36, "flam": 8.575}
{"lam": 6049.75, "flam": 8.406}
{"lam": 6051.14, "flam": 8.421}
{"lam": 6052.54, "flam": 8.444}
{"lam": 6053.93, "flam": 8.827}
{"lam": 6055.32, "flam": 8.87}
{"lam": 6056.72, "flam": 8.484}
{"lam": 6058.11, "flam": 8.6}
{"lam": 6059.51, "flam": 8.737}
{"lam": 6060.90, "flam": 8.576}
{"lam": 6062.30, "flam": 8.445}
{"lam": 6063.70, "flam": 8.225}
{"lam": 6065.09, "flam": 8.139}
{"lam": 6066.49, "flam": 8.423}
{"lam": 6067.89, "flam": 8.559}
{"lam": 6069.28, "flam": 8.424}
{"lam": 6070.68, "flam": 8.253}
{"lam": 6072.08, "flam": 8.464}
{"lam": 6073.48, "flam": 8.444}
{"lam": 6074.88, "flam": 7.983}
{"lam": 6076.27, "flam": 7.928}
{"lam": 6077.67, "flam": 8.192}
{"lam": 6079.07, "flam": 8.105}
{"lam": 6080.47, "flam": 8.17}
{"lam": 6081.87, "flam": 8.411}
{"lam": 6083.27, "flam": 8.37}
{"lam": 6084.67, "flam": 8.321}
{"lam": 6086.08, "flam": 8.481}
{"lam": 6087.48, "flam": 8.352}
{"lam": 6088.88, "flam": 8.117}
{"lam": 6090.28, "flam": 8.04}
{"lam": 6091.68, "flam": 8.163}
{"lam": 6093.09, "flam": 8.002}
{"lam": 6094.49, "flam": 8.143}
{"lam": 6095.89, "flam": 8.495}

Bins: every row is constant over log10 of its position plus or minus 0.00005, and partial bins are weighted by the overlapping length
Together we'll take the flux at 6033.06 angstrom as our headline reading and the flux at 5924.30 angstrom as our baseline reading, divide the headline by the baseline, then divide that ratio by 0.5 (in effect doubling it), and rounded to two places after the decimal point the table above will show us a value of 2.02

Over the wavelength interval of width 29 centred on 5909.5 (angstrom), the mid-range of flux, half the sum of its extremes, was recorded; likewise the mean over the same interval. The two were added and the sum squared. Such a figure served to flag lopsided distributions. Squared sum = 274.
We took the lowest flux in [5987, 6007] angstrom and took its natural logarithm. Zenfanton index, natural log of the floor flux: 2.06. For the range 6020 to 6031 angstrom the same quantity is 2.06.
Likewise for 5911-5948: 2.07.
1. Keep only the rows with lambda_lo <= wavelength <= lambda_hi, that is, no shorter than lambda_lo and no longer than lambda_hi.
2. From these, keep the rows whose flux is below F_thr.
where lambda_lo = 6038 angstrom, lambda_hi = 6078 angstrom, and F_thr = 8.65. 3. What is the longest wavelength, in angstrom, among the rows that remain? 6077.67 angstrom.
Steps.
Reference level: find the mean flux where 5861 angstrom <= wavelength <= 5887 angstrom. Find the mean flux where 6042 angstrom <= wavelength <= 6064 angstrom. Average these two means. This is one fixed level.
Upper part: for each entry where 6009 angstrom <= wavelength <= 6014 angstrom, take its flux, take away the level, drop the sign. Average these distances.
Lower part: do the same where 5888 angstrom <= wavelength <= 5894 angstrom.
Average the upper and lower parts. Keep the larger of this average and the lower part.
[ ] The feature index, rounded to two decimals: 0.51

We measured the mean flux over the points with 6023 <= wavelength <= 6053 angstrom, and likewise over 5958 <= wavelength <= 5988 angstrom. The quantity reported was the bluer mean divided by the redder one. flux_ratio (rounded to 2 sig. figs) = 0.97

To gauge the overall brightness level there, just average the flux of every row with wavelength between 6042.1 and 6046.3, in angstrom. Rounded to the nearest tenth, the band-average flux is 8.6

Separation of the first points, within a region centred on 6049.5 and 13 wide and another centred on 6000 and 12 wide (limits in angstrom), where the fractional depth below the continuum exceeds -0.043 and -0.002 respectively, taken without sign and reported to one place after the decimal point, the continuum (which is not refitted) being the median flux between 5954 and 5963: 43.0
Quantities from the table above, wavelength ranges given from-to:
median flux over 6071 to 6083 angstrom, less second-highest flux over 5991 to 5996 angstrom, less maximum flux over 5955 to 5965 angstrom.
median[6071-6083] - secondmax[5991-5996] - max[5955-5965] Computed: -9.7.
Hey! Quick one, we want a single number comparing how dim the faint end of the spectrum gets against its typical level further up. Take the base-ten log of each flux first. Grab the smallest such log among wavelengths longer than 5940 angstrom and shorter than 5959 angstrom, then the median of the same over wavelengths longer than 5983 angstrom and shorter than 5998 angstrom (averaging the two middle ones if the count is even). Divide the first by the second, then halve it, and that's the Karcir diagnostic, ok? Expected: 0.487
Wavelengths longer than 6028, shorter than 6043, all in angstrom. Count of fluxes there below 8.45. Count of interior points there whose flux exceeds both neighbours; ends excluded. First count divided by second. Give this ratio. 0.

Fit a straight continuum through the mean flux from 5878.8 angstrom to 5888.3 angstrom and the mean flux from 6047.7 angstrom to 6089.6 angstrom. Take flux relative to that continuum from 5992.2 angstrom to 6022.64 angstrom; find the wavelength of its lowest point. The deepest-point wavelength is 6010.87 angstrom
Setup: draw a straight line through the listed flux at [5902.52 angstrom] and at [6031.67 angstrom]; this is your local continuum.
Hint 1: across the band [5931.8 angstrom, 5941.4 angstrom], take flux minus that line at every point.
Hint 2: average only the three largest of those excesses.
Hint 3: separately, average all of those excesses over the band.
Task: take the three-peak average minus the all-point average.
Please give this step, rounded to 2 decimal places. 0.15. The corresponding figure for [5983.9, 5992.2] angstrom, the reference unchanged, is 0.14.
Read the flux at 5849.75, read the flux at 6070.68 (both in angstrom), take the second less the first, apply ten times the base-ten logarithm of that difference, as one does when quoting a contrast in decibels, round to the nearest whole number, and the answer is -7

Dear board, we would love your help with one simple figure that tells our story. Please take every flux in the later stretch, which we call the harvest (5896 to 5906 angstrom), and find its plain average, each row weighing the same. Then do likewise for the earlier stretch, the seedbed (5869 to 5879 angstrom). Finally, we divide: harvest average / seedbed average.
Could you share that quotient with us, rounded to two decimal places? 0.94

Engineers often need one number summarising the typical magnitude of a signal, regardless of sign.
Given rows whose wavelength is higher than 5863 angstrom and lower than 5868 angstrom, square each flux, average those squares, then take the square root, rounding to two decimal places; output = 9.05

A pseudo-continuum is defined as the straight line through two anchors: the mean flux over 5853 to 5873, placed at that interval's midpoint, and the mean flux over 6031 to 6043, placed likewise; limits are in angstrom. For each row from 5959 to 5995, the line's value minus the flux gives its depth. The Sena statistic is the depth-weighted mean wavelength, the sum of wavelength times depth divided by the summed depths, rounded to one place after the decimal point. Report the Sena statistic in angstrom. 5968.7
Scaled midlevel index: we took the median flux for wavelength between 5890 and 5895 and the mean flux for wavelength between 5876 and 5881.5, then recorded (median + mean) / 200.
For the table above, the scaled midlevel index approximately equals 0.0839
